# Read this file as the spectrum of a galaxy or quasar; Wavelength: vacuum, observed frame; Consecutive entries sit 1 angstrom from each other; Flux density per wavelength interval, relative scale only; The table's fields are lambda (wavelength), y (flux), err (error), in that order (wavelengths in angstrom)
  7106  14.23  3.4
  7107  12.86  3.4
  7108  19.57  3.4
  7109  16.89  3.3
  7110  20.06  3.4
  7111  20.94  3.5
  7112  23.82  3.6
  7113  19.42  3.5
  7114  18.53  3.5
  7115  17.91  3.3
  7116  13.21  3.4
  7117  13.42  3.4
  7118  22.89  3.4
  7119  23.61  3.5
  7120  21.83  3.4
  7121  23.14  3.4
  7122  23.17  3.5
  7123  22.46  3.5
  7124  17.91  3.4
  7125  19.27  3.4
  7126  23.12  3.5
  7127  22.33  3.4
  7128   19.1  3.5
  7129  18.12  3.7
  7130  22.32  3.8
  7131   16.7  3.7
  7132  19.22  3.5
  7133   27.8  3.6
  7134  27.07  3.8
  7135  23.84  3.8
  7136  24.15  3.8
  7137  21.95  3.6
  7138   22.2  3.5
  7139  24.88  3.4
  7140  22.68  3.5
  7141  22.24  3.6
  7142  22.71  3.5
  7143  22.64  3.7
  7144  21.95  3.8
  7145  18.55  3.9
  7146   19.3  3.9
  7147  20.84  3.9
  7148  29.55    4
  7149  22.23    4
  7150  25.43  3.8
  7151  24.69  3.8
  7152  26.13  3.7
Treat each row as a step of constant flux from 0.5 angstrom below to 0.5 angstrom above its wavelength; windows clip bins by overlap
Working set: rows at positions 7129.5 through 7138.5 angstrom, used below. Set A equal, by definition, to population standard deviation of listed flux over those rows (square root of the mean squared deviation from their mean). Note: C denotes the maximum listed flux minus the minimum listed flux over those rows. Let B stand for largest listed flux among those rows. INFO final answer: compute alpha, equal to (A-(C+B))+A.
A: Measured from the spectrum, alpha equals -32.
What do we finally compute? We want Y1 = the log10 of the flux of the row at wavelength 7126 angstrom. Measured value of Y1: 1.36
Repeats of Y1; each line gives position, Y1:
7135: 1.38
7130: 1.35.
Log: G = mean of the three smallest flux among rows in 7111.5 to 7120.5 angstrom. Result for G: 14.8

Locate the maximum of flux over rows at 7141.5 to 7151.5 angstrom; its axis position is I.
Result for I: 7148 angstrom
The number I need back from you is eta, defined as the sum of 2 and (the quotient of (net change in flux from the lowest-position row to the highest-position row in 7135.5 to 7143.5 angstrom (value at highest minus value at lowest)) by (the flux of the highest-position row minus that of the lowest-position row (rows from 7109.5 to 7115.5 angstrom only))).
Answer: 3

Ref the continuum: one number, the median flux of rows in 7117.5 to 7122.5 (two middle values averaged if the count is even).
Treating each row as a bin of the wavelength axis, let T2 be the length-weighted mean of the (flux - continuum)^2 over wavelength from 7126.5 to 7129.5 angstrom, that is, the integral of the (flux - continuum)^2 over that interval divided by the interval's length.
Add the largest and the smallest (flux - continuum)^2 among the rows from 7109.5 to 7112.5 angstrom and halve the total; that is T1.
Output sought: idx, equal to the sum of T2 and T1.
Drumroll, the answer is 19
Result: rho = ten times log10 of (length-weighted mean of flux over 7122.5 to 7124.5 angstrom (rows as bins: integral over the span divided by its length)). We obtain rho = 13.1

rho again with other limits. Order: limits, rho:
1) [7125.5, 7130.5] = 13.2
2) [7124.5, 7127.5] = 13.3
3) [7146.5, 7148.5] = 14.0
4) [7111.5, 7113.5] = 13.3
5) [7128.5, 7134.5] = 13.4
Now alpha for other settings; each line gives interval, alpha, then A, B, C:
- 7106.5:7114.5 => -29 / 3.0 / 23.82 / 11.0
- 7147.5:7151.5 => -32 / 2.6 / 29.55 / 7.3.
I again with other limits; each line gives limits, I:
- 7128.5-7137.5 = 7133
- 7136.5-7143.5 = 7139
